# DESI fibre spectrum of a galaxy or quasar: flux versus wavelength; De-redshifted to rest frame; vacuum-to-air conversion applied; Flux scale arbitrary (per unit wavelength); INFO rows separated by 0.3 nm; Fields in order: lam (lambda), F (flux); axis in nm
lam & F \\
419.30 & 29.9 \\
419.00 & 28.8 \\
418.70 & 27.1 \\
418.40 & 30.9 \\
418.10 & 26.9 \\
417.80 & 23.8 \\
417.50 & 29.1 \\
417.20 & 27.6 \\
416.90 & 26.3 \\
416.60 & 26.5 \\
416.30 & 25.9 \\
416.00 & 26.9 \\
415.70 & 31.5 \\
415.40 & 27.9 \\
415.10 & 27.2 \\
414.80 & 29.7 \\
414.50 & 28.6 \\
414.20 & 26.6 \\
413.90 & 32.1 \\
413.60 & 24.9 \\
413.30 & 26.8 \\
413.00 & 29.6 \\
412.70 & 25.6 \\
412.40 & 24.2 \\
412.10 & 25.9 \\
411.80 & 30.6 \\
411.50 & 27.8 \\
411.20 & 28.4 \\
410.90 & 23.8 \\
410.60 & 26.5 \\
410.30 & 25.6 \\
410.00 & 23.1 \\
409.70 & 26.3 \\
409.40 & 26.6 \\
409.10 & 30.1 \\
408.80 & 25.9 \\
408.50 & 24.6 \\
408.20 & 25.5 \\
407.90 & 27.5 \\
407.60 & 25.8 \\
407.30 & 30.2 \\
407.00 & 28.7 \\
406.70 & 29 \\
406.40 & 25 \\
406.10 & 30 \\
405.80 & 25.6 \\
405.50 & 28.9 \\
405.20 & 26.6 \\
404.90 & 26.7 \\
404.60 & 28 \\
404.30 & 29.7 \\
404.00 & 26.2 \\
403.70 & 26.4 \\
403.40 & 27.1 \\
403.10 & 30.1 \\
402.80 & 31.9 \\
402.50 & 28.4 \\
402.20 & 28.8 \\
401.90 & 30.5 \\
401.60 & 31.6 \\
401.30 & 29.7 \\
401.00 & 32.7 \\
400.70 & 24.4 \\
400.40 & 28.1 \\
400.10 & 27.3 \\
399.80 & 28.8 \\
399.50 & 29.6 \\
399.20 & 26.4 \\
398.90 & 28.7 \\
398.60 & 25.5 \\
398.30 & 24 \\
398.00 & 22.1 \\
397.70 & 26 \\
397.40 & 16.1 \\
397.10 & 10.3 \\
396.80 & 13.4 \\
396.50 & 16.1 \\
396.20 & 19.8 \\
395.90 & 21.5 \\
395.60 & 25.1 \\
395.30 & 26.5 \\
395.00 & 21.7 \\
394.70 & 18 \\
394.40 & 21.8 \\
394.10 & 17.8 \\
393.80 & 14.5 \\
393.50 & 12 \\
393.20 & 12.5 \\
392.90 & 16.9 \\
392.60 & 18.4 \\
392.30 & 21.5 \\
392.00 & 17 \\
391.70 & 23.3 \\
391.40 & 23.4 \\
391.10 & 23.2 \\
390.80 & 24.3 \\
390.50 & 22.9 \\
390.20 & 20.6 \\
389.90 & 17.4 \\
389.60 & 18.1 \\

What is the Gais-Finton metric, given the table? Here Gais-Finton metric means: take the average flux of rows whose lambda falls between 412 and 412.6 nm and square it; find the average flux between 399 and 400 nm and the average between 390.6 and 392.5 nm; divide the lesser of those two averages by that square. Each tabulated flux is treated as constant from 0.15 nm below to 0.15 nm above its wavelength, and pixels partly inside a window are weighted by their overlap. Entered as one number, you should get 0.035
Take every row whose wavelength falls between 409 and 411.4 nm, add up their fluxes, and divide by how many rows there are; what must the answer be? 26.3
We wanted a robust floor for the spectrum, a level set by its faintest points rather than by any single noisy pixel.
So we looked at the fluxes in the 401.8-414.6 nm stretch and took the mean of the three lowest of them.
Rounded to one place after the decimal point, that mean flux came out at 23.7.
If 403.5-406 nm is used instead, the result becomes 26.1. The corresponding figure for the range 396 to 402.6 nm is 13.3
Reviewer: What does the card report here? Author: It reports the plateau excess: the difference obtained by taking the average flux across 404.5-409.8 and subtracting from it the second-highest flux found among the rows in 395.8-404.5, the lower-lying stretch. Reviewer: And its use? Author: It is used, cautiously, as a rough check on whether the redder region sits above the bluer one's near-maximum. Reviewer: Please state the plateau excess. -5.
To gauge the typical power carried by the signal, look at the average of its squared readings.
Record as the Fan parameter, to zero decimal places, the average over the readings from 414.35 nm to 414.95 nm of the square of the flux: 850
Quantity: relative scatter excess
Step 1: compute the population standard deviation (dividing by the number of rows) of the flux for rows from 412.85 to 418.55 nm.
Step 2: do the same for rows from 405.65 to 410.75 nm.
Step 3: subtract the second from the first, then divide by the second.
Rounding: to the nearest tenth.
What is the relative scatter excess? 0.1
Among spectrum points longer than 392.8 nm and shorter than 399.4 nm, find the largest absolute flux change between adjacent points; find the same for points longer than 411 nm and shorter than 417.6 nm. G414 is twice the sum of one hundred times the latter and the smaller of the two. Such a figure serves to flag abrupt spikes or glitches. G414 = 1454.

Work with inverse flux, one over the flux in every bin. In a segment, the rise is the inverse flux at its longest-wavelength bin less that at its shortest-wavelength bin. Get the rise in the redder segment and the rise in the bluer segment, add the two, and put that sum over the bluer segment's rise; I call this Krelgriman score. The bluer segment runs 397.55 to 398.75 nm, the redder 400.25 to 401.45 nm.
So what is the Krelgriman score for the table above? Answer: -1.5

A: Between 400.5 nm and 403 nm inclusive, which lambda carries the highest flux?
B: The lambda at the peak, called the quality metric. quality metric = 401.00 nm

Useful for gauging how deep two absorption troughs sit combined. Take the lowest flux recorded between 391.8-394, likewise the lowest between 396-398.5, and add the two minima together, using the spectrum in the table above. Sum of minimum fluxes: 22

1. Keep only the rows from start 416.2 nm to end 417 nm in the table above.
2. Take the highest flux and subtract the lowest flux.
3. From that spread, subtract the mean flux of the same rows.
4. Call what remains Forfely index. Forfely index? -26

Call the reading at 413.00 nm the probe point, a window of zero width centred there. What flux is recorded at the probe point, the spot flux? 29.6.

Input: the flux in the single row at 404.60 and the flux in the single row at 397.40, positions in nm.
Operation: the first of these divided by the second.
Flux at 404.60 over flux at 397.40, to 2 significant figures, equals 1.7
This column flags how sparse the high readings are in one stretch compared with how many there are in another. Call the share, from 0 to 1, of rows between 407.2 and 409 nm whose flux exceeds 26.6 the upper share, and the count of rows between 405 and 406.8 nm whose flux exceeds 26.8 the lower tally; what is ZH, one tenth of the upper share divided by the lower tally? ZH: 0.011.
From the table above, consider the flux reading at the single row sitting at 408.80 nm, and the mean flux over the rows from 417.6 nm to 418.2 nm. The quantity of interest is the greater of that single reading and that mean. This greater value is 25.9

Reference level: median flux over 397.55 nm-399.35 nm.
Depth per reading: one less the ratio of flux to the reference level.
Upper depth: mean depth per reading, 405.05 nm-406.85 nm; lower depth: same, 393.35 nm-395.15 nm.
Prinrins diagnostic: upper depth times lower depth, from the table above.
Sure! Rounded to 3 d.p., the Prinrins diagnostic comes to -0.022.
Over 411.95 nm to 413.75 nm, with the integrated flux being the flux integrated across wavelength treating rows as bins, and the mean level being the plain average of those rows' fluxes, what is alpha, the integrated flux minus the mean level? 20.9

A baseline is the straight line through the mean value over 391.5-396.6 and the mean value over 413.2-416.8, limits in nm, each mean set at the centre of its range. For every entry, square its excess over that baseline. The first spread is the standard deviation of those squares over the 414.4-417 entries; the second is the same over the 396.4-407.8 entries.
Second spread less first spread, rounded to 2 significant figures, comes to 25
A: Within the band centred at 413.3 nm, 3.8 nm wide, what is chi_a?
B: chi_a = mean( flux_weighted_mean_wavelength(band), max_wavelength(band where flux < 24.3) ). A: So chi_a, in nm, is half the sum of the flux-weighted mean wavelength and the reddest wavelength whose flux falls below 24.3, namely 412.86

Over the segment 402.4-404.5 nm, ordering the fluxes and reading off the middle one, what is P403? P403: 28.4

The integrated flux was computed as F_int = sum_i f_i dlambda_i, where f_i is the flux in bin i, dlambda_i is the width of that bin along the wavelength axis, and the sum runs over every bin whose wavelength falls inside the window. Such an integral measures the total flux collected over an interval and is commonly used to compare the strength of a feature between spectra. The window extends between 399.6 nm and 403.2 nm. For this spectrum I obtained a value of 106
